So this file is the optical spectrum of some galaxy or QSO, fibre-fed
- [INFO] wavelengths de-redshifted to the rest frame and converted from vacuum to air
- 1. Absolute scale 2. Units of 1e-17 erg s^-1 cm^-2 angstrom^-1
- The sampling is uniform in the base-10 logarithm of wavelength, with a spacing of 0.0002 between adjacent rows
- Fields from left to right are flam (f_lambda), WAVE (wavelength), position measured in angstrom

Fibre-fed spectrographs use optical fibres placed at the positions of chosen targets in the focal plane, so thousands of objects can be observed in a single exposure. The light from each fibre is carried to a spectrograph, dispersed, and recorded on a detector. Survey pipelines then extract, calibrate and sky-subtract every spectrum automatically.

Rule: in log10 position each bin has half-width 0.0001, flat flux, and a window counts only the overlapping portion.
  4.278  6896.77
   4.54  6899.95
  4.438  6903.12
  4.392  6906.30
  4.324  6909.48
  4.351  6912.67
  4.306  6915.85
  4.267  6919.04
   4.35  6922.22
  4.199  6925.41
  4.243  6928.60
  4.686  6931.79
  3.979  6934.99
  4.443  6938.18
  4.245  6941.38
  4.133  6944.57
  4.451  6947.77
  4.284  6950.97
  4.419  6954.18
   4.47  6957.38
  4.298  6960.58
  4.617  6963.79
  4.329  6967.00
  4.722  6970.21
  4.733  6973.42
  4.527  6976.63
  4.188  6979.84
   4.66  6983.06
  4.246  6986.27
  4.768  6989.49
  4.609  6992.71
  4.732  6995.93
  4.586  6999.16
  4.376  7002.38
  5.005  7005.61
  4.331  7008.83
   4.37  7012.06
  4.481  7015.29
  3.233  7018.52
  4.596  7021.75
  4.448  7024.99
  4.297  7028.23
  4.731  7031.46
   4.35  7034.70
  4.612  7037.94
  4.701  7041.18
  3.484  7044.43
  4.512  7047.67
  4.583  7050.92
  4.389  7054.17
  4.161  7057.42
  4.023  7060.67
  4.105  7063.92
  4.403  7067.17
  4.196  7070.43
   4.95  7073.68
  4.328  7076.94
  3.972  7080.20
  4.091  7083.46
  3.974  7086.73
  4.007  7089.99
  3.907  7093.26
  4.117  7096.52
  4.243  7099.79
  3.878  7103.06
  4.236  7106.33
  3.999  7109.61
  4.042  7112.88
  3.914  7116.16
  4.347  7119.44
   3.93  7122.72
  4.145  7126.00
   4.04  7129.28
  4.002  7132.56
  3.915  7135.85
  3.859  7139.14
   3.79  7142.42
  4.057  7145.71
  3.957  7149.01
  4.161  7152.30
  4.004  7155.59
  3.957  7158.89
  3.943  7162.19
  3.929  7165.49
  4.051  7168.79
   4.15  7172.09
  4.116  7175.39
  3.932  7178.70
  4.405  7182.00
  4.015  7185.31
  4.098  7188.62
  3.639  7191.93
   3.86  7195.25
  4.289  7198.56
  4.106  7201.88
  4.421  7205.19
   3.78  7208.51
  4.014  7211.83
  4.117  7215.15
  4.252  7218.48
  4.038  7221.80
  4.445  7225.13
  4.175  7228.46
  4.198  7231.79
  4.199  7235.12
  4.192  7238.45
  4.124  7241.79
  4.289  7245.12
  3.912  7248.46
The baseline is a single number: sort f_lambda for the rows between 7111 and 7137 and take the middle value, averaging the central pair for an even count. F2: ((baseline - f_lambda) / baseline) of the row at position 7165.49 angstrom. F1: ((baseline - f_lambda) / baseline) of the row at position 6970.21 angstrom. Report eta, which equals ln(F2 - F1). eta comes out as -1.6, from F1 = -0.17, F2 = 0.02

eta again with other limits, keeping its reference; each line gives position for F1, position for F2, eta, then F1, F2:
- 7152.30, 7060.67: -3.4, -0.03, 0.00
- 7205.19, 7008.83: -3.8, -0.10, -0.08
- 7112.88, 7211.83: -5.0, -0.01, 0.00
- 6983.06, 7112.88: -1.9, -0.16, -0.01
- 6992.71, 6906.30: -2.9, -0.15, -0.09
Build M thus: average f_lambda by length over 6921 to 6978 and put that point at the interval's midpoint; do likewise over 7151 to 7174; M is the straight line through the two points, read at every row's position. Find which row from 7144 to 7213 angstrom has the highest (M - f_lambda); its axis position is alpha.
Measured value 7191.93 angstrom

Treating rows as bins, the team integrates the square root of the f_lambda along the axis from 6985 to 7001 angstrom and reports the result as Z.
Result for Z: 34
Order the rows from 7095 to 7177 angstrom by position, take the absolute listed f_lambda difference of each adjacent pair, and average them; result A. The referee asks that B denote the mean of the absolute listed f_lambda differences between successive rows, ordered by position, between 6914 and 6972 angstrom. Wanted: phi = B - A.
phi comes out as 0.08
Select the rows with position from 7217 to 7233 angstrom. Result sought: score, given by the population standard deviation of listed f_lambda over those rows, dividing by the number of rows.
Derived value 0.13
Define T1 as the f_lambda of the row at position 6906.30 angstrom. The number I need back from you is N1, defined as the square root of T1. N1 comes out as 2.10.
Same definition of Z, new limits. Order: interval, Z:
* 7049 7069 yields 41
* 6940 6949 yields 19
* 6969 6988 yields 40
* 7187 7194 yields 14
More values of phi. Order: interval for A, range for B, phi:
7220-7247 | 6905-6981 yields 0.07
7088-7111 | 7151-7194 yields -0.06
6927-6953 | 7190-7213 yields -0.01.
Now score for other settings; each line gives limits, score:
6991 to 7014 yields 0.22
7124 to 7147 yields 0.11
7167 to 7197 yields 0.20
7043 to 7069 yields 0.33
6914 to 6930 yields 0.05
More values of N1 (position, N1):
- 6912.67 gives 2.09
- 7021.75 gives 2.14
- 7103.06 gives 1.97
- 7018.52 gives 1.80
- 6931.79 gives 2.16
